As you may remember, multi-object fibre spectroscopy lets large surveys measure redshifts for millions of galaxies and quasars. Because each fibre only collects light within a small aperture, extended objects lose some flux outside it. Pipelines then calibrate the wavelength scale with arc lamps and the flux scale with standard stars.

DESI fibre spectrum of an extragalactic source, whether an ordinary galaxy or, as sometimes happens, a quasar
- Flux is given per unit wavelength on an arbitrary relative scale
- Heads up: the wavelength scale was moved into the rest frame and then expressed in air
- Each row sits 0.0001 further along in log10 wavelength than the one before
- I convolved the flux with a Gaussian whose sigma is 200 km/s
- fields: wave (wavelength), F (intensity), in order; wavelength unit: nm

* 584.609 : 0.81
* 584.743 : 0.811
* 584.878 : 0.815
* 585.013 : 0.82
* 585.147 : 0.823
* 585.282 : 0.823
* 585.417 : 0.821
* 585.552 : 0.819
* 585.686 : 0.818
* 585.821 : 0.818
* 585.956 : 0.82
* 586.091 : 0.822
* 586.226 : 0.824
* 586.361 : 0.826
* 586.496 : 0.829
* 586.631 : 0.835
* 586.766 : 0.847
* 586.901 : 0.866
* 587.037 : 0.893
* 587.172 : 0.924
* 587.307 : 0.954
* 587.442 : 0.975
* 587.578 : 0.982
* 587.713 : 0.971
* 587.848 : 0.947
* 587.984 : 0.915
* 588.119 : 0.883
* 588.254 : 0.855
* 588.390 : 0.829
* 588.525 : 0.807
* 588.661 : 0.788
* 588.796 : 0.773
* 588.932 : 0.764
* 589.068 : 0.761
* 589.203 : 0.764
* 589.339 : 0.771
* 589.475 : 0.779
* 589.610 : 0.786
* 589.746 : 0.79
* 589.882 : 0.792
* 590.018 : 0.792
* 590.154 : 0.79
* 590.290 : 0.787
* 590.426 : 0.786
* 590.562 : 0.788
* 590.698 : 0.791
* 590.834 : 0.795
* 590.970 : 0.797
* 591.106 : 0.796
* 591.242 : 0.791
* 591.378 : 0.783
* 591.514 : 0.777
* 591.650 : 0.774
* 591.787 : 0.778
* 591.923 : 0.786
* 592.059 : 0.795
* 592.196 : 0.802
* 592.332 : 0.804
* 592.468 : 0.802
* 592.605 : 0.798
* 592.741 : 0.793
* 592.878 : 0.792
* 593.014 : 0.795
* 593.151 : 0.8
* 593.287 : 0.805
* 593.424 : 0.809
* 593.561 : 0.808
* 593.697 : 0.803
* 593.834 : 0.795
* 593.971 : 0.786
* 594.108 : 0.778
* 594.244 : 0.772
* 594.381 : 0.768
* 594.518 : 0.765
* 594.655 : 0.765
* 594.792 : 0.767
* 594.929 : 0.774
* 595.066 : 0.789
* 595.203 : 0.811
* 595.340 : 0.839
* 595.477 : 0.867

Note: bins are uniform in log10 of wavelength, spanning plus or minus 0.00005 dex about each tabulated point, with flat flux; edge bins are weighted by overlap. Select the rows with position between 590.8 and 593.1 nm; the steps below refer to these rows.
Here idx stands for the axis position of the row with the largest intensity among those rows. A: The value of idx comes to 592.332 nm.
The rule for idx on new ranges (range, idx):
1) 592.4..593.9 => 593.424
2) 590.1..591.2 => 590.970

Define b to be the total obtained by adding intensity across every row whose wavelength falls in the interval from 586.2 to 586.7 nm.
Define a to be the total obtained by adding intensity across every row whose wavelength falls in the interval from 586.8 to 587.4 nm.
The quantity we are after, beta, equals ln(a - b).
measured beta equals -1.1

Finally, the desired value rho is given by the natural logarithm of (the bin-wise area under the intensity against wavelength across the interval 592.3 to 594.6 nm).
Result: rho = 0.600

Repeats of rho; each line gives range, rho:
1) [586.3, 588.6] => 0.717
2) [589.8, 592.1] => 0.595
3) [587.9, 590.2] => 0.614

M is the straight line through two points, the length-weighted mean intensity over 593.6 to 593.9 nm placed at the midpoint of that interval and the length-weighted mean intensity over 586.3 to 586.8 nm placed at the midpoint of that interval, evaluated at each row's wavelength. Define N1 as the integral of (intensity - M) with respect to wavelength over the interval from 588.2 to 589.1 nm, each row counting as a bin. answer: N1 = -0.02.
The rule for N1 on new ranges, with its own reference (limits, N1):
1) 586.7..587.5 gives 0.06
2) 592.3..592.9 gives -0.01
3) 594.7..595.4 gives 0.00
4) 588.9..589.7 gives -0.04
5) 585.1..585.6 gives -0.01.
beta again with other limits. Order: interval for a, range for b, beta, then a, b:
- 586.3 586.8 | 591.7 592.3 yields -1.7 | 3.3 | 3.16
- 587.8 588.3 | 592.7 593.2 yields -0.9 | 3.6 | 3.18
